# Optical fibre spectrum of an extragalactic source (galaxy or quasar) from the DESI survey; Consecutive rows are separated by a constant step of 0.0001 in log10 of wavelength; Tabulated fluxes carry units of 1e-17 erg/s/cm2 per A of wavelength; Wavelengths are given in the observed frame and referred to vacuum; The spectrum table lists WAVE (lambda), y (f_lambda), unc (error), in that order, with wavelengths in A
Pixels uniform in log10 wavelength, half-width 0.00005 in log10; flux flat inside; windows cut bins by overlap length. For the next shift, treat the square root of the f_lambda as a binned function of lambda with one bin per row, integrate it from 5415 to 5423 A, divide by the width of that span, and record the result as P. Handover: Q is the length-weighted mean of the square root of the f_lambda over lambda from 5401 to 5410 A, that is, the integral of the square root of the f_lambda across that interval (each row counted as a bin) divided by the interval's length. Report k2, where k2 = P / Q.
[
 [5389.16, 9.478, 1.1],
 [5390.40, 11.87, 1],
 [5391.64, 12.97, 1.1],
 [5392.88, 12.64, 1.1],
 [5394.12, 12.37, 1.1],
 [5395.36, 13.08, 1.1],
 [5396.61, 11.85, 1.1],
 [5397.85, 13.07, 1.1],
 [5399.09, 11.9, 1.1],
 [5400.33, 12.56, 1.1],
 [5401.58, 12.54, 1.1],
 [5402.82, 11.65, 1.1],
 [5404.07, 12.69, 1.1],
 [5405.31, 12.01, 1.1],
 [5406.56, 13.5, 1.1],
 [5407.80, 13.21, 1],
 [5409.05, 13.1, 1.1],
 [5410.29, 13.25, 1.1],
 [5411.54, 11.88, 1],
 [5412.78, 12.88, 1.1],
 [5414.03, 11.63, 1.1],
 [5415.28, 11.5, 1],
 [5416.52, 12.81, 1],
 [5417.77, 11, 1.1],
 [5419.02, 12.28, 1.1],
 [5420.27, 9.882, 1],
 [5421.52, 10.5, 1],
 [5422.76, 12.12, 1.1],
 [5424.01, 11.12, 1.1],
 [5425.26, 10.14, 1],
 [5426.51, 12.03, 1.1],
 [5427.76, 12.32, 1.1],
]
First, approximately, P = 3.38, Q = 3.56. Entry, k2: 0.95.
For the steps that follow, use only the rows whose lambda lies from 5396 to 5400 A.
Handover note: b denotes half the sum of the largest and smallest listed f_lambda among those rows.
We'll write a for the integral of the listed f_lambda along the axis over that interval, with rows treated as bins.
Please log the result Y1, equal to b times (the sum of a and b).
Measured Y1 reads 769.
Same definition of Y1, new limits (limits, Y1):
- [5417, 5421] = 614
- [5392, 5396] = 809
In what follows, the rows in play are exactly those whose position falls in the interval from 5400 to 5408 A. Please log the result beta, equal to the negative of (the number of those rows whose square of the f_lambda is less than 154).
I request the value -2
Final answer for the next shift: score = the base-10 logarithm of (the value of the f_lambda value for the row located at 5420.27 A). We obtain 0.99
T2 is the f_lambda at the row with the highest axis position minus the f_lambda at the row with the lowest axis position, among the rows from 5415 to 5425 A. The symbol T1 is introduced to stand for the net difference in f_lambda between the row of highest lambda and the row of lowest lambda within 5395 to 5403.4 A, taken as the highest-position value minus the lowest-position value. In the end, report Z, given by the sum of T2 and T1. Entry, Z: -1.8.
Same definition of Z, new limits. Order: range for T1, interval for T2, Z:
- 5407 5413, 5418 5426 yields -2.5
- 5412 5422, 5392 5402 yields -2.5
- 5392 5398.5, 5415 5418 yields -0.1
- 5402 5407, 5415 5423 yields 2.5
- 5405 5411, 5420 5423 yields 3.5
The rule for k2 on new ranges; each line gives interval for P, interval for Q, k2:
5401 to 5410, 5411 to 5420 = 1.03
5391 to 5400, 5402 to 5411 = 0.99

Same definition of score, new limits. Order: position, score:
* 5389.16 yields 0.98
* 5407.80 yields 1.12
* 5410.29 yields 1.12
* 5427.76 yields 1.09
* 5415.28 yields 1.06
